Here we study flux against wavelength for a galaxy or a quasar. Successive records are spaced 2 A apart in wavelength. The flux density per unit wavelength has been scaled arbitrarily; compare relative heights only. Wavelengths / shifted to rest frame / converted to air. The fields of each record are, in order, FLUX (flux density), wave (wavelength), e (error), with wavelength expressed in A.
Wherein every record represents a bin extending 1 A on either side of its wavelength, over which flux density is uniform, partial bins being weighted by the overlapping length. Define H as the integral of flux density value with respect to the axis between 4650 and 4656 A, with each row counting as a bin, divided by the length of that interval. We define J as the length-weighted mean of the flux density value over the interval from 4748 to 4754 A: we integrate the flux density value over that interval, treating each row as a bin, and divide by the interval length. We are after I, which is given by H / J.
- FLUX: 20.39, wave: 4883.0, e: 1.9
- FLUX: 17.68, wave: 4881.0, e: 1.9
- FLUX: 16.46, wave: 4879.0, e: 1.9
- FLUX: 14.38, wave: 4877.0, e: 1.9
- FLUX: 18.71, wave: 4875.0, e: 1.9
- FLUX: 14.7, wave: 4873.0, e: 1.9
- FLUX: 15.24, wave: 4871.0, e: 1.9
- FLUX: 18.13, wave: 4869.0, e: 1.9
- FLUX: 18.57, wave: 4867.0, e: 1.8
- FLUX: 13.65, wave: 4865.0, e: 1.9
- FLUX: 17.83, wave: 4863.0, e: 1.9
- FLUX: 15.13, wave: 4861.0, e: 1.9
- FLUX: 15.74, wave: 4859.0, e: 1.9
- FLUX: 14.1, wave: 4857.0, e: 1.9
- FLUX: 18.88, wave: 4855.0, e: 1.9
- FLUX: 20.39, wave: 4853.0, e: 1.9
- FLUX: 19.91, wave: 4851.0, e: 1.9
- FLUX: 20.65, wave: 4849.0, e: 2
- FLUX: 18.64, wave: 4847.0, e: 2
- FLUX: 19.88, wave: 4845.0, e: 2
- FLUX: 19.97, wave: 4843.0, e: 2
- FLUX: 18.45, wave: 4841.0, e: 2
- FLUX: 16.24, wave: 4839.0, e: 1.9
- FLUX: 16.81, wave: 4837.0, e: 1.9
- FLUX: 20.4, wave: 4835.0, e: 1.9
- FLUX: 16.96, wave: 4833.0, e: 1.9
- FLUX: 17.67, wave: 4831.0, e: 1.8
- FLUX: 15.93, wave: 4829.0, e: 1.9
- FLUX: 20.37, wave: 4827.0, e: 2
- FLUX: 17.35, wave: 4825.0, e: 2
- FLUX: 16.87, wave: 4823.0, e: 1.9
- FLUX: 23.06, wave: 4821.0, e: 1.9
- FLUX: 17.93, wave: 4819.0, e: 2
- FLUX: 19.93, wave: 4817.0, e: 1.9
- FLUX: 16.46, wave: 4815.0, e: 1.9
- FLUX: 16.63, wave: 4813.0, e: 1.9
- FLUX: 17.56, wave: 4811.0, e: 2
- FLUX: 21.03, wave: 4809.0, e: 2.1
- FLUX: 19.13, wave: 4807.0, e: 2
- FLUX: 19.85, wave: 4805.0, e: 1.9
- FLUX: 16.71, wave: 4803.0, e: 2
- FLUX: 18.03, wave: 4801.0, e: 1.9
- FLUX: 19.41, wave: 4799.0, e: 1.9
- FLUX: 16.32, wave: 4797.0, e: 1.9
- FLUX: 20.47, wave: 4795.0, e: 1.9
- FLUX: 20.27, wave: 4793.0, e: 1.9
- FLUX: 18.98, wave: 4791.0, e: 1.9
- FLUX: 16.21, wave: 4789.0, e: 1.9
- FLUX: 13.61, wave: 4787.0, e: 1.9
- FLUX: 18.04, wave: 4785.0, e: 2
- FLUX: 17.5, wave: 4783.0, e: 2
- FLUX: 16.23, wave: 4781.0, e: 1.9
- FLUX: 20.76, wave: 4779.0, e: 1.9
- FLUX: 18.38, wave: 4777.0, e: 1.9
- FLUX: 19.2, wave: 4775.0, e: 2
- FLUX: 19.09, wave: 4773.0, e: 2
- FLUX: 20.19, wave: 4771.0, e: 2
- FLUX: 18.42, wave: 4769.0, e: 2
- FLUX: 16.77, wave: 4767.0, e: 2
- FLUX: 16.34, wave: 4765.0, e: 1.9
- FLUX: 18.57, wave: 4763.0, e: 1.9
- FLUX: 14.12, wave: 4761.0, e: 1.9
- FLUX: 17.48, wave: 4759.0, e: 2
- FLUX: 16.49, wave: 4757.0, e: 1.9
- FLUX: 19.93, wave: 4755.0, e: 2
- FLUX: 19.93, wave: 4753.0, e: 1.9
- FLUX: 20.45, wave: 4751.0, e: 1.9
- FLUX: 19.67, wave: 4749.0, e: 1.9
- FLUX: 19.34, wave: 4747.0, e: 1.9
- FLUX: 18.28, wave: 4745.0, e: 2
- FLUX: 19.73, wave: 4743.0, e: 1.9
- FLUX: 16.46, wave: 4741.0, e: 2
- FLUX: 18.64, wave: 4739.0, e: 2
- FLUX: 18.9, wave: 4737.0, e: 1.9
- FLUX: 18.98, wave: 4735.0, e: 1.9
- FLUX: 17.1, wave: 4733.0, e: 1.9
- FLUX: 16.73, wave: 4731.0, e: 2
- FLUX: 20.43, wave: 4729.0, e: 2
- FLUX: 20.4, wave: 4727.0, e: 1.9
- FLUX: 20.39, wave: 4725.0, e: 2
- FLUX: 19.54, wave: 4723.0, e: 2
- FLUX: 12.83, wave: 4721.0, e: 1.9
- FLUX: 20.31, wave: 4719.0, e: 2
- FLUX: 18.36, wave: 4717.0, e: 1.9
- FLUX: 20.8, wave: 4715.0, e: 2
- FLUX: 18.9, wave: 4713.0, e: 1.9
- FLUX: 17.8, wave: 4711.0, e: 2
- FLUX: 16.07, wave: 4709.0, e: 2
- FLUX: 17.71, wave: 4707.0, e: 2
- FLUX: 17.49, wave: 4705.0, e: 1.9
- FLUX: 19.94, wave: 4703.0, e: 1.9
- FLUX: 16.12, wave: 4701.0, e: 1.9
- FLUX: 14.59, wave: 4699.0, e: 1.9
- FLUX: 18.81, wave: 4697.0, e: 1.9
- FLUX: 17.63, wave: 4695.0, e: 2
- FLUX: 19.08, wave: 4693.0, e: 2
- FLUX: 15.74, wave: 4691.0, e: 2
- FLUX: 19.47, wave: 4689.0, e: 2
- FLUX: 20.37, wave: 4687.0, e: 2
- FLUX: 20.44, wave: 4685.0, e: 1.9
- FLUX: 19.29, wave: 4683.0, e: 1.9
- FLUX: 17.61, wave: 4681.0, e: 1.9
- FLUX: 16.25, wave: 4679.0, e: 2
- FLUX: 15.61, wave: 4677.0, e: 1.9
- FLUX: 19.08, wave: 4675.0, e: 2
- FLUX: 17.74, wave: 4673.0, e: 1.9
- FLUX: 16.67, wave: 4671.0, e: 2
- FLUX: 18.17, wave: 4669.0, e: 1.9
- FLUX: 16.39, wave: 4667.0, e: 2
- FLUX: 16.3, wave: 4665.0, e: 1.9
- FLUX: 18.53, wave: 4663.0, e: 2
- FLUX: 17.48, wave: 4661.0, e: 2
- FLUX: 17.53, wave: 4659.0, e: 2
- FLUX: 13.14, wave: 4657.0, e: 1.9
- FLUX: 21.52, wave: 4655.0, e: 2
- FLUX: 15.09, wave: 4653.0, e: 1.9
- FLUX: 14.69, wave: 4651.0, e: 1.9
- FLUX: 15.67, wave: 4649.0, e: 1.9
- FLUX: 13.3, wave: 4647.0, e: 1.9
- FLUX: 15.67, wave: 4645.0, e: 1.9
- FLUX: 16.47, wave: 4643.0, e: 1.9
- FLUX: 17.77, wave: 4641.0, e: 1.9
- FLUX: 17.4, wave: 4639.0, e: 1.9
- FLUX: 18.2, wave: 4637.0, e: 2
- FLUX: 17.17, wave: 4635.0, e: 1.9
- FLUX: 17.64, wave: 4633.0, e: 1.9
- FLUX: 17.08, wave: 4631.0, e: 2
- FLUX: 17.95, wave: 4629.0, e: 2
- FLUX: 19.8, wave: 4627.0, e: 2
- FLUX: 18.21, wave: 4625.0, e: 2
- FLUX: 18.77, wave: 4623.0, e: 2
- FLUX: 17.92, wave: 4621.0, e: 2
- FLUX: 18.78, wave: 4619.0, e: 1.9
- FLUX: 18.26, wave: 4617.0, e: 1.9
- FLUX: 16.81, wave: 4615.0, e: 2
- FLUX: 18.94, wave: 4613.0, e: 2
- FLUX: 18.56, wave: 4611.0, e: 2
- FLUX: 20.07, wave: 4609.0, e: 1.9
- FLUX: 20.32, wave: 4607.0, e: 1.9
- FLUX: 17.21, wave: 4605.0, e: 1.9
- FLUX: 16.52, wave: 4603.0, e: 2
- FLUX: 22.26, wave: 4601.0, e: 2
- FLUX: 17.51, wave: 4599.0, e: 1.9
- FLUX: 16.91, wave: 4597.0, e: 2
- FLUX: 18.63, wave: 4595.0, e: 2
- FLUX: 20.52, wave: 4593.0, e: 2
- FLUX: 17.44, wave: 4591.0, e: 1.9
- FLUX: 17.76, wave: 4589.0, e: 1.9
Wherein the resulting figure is 0.85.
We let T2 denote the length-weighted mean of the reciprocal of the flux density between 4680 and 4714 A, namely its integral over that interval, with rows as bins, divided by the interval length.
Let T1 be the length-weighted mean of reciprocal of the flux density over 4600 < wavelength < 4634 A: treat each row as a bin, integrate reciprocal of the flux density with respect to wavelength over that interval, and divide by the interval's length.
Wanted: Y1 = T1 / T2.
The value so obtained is 0.97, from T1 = 0.0542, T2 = 0.0559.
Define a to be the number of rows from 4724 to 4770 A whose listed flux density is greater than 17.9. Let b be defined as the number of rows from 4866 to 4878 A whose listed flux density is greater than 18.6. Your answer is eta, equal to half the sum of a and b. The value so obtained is 8.0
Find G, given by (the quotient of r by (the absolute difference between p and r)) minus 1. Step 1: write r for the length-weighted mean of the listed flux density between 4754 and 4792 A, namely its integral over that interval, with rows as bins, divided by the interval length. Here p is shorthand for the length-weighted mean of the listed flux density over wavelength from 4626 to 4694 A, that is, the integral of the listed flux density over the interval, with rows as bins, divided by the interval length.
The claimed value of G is 51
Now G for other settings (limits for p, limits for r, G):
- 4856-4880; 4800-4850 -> 7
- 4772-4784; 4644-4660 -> 5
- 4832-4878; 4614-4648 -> 317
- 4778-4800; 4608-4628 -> 29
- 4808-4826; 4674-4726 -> 39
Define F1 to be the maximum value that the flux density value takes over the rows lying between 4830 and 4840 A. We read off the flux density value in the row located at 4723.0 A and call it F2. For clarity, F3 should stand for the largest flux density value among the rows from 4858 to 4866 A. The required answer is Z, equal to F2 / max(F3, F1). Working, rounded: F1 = 20.4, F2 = 19.54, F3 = 17.83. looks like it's 0.96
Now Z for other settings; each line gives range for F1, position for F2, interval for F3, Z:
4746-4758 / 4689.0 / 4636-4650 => 0.95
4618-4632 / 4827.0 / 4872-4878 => 1.03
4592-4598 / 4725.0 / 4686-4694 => 0.99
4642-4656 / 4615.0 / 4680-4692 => 0.78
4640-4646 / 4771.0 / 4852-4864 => 0.99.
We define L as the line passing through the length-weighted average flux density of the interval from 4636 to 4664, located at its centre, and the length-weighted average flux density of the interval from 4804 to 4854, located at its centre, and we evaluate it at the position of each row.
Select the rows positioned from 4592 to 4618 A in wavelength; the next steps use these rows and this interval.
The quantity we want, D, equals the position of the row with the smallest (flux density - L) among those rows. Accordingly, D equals 4603.0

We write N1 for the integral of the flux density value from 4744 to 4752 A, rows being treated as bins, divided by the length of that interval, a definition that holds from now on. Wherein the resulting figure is 19.4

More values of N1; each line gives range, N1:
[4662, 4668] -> 17.1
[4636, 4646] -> 17.1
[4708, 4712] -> 16.9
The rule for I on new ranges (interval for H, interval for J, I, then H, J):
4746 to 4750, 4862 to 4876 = 1.17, 19.5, 17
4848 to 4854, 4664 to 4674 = 1.19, 20.3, 17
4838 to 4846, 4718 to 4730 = 0.98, 18.6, 19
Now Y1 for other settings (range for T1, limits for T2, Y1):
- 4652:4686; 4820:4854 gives 1.08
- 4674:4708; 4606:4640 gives 1.03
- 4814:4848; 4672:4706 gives 0.98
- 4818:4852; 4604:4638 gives 0.99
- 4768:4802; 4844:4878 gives 0.94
